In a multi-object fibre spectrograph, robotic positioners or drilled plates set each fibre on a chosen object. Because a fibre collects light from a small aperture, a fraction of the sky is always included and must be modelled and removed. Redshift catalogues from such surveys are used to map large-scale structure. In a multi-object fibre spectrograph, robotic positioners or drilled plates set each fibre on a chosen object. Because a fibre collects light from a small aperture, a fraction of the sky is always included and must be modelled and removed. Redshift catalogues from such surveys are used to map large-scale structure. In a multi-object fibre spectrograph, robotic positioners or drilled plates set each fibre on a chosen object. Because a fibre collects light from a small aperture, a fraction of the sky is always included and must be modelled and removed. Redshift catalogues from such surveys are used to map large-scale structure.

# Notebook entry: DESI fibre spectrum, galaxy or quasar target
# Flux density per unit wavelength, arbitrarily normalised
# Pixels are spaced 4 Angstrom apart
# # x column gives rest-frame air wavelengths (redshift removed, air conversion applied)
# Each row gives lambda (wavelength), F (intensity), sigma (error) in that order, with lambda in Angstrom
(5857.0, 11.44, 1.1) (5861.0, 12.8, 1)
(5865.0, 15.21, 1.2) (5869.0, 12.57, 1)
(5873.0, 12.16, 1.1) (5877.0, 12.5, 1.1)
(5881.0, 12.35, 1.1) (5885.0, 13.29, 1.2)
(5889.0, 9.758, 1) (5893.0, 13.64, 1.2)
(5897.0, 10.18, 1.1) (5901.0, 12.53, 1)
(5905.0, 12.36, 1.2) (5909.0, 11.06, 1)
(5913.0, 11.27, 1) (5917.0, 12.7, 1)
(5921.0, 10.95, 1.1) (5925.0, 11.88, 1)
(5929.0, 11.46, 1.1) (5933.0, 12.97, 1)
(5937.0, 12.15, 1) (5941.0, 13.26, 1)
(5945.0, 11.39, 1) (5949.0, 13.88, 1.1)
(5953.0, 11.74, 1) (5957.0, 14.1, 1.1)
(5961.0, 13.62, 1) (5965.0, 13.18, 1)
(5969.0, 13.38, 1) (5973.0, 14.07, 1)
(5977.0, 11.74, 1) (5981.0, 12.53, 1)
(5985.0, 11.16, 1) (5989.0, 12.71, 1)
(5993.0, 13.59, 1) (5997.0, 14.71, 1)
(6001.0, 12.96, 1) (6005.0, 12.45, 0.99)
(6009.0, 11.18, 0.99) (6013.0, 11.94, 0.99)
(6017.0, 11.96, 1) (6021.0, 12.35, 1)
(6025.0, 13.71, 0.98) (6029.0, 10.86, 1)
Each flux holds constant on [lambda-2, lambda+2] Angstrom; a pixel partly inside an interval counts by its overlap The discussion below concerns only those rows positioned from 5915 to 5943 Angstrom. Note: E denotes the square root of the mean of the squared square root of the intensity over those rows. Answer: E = 3.49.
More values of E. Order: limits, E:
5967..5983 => 3.60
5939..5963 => 3.61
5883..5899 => 3.42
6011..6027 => 3.53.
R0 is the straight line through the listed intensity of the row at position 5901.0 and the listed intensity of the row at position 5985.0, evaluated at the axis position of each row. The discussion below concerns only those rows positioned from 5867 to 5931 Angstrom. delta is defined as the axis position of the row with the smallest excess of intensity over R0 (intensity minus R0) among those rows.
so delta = 5889.0 Angstrom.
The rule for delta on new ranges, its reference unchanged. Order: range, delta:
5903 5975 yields 5909.0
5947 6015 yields 5985.0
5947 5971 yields 5953.0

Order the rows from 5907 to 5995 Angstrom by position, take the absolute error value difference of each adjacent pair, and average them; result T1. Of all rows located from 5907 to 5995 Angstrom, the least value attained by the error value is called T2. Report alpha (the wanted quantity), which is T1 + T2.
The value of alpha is 1.04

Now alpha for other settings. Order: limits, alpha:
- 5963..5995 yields 1.00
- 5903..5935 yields 1.09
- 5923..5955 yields 1.06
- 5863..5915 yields 1.12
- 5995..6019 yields 0.99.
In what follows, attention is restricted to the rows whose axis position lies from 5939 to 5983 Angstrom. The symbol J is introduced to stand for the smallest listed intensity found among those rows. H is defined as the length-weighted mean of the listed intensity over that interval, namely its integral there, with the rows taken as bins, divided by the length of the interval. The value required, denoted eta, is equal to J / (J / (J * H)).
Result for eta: 148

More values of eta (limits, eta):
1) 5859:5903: 122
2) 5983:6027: 141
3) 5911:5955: 133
